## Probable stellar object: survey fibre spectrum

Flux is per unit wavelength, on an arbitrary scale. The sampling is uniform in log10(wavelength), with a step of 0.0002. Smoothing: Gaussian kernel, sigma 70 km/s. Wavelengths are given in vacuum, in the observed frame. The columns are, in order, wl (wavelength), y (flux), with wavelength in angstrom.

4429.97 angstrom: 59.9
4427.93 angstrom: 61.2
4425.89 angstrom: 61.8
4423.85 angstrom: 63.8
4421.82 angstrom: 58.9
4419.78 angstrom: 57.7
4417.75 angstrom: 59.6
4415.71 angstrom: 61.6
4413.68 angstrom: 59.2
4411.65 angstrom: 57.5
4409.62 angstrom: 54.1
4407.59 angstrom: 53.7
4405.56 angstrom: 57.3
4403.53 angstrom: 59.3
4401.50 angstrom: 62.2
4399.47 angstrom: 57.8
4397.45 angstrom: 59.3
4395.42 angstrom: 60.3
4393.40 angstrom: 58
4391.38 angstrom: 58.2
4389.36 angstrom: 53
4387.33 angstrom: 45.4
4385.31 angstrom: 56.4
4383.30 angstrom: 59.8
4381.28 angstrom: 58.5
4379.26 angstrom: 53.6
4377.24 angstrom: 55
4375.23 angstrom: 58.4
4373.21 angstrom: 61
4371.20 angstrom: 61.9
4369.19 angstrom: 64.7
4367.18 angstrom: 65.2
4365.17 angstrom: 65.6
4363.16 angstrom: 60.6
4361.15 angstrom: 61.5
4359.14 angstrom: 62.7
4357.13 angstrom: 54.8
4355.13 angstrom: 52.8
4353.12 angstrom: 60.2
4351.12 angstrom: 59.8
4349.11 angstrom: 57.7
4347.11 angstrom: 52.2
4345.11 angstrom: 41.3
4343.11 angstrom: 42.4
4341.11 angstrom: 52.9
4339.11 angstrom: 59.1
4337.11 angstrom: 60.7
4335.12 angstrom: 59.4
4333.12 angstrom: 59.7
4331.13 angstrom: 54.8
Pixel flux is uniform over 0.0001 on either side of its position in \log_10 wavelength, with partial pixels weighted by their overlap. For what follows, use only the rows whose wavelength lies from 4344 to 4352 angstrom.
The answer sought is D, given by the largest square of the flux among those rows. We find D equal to 3576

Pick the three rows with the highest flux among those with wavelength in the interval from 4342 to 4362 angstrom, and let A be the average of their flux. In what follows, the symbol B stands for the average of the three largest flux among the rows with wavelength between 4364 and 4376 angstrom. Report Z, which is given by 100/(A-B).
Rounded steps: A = 61.5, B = 65.2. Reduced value -27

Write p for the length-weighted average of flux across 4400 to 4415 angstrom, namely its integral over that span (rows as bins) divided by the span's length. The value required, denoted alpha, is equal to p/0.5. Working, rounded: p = 58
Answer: 115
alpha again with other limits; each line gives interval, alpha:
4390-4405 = 118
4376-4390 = 109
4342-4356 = 105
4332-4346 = 108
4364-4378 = 124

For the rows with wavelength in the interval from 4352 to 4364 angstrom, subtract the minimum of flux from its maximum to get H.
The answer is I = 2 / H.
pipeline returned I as 0.20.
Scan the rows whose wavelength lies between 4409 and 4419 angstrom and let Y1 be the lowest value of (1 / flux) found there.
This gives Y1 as 0.0162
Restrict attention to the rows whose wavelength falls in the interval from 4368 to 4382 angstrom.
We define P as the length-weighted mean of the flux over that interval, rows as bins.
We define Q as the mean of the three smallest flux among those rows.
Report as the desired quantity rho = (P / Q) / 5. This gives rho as 0.212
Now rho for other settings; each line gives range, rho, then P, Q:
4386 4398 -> 0.213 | 55.6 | 52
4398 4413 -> 0.209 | 57.5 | 55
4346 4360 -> 0.214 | 57.0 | 53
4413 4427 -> 0.206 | 60.4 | 59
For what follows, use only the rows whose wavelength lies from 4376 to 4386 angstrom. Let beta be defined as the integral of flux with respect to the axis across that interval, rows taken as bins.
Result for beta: 567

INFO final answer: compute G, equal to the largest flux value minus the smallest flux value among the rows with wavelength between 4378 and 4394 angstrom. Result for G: 14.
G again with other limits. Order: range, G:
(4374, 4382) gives 5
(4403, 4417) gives 8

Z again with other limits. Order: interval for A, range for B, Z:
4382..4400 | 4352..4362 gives -60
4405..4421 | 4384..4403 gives -214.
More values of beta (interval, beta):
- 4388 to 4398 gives 572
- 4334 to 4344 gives 551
